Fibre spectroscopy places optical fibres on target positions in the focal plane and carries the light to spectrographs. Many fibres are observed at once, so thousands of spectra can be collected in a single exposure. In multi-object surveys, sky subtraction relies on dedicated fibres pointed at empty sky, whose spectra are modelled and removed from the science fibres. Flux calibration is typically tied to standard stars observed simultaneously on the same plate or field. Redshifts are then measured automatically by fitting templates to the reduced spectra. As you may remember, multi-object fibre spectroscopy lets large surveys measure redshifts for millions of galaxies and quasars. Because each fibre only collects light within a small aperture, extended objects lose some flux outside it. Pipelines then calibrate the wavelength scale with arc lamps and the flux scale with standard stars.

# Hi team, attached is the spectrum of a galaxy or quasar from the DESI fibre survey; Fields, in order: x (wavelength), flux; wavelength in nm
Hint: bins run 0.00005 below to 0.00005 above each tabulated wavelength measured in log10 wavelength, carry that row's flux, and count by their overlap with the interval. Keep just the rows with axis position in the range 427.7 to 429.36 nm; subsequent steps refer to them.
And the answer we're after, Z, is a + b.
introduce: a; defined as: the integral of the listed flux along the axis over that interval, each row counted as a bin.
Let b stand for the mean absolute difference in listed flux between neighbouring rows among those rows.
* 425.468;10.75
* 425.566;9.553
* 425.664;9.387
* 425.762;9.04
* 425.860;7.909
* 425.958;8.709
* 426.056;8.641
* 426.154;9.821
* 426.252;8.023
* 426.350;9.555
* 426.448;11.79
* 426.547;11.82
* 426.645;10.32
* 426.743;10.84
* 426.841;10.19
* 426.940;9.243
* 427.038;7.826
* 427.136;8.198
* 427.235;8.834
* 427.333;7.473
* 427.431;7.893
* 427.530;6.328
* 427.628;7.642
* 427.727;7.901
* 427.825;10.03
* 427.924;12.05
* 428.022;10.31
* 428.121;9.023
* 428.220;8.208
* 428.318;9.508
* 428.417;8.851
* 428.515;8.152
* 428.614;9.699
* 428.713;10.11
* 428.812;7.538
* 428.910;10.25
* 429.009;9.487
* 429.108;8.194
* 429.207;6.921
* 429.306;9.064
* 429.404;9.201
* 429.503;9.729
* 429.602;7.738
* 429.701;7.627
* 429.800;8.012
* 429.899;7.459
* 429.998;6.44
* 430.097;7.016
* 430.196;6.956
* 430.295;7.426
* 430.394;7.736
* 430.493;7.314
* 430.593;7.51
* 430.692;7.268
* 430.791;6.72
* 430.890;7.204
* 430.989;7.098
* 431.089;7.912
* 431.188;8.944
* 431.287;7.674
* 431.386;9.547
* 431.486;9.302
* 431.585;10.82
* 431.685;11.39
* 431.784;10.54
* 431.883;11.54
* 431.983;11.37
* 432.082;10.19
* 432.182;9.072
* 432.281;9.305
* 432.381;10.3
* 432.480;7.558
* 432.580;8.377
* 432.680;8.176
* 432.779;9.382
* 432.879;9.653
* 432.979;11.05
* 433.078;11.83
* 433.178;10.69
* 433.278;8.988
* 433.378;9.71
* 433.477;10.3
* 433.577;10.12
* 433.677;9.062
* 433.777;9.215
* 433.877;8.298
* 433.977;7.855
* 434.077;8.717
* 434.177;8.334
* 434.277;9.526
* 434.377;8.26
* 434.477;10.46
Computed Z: 16.7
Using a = 15.2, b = 1.46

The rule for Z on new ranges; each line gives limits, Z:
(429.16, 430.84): 13.5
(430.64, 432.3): 16.0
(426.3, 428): 16.9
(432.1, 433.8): 17.2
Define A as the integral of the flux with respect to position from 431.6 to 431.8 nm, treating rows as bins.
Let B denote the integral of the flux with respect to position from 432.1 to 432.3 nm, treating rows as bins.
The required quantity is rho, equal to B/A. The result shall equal 0.8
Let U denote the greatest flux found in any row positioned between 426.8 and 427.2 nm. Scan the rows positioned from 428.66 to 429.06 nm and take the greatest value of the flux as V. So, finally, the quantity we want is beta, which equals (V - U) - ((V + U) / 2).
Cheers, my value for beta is -10.2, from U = 10.19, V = 10.25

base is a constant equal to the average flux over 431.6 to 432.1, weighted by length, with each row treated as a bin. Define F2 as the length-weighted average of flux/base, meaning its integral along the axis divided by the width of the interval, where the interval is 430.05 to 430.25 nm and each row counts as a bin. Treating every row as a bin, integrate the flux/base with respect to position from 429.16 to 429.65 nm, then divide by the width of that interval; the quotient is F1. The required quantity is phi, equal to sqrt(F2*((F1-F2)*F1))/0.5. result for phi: 0.52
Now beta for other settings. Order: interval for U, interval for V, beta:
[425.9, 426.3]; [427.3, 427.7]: -10.8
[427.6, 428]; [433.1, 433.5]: -12.7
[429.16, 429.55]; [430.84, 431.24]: -10.1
